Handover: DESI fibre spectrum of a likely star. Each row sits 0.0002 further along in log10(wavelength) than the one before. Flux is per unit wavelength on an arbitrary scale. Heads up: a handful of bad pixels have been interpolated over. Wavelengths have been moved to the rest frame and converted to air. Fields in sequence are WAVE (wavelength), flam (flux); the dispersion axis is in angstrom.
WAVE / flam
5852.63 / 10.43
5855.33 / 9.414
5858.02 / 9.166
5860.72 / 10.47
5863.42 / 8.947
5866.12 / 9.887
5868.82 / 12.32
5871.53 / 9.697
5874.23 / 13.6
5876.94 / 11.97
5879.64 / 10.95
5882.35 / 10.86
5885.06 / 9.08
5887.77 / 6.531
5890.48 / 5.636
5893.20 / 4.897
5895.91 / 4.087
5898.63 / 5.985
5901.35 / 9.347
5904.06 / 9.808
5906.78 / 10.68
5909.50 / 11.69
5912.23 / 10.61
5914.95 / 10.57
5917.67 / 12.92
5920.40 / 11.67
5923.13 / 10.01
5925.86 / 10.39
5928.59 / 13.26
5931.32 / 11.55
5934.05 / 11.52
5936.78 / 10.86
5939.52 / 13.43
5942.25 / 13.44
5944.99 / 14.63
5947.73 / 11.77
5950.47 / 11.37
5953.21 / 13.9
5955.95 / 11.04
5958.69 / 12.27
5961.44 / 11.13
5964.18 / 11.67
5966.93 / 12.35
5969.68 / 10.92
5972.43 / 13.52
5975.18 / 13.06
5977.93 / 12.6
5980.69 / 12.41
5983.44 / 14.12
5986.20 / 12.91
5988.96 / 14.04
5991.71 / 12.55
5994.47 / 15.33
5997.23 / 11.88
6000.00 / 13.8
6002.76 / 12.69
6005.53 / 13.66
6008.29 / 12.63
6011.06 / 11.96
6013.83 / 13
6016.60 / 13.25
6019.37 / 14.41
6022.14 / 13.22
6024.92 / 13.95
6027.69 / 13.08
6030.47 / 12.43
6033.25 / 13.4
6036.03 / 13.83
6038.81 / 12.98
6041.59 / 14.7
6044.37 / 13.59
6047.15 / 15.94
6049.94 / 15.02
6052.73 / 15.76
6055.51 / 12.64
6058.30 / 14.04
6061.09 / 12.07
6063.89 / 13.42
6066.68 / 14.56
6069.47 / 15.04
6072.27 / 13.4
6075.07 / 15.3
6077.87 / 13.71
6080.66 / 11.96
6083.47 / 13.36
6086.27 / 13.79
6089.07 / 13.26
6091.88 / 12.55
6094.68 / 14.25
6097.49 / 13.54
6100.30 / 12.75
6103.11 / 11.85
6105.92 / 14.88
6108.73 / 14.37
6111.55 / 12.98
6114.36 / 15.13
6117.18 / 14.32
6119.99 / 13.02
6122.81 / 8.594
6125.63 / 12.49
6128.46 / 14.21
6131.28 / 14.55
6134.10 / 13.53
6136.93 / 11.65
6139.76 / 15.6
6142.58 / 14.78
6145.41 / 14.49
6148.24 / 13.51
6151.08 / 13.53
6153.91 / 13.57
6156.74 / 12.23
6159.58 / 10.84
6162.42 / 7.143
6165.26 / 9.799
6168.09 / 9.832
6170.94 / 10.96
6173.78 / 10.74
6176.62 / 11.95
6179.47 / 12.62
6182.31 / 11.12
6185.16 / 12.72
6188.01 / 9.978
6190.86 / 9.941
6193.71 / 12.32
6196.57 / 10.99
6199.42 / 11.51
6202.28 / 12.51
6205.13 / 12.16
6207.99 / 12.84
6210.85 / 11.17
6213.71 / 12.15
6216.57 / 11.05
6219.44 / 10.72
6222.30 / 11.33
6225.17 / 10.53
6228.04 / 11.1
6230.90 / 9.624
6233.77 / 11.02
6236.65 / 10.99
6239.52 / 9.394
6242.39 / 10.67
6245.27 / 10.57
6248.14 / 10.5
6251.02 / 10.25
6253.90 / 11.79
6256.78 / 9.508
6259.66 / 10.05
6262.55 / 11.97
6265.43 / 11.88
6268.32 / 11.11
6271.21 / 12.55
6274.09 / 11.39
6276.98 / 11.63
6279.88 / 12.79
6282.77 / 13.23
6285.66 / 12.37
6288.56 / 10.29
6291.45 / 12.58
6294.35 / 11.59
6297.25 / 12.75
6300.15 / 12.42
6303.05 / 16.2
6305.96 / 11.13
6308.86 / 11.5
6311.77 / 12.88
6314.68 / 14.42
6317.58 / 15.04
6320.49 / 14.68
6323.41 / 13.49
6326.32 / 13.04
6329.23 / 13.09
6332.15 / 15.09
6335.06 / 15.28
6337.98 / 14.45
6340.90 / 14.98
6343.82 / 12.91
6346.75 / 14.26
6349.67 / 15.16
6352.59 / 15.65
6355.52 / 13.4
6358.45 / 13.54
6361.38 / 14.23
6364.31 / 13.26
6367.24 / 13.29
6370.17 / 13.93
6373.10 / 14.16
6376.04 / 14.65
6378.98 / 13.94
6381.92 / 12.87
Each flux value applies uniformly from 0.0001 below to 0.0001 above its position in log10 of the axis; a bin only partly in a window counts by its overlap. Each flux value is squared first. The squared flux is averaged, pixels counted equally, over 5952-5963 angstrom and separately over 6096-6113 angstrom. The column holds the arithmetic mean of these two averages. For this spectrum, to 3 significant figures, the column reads 164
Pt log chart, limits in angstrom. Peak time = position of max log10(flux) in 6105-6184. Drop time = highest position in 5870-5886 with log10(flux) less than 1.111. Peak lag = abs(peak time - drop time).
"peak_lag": 254.7 angstrom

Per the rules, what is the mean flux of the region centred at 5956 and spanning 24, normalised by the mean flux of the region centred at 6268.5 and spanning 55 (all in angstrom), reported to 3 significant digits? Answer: 1.07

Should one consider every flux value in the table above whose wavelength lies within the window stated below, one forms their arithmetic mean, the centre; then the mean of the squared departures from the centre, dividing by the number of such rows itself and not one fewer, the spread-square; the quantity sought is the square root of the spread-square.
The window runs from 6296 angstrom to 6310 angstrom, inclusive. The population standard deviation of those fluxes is 1.8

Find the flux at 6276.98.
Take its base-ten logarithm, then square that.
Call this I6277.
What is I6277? 1.14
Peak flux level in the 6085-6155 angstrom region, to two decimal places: 15.60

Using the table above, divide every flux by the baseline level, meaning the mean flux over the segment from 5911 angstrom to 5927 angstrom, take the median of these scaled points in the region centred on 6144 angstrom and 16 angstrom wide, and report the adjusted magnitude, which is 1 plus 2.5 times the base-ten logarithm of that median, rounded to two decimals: 1.26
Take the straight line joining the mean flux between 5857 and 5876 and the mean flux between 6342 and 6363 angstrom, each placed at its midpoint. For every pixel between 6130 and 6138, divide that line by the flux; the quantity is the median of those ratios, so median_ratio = 0.93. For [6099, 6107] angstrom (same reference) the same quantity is 0.97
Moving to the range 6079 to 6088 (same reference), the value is 0.91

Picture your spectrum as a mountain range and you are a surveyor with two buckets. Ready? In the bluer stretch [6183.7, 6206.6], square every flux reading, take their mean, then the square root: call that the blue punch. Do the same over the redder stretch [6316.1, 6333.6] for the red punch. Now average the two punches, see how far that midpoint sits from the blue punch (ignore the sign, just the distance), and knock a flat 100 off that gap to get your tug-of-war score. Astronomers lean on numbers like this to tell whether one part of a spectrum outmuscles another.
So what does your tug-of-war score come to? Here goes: -98.7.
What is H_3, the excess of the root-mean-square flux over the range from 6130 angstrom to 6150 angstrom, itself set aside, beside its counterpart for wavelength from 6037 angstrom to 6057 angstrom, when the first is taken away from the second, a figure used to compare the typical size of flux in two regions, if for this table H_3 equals 0.4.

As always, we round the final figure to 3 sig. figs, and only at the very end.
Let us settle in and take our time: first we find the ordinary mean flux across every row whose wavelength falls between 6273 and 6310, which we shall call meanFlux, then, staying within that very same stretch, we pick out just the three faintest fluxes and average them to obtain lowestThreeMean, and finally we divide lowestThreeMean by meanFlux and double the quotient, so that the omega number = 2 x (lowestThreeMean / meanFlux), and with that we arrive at 1.78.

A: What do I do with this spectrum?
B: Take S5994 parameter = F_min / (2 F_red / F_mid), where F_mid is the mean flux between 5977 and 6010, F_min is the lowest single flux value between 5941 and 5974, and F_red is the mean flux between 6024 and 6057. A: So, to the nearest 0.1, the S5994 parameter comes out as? 5.2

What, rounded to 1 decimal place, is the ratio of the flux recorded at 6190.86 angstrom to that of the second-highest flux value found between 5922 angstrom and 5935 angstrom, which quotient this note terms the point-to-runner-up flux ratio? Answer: 0.9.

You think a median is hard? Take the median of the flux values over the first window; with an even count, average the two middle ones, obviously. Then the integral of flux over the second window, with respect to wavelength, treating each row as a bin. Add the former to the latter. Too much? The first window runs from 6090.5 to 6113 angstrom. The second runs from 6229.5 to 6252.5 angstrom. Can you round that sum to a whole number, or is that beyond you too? 252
